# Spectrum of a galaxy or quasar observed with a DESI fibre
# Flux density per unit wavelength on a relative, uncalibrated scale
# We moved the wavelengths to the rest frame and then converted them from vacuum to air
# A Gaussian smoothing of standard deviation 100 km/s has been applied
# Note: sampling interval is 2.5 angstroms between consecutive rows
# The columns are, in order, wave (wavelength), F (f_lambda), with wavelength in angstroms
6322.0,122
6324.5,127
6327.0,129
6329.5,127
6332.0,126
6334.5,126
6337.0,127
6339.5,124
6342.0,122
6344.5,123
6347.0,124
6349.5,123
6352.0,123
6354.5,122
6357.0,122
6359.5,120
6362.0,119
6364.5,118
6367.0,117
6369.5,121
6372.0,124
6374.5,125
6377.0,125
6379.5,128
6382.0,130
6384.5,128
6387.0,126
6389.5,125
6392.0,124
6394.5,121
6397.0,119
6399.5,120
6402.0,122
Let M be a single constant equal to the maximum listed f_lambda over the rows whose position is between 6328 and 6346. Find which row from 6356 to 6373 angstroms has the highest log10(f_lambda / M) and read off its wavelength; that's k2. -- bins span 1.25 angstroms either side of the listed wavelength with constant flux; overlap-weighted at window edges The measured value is 6372.0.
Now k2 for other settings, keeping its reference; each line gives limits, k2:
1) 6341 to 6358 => 6347.0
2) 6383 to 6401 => 6384.5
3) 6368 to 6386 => 6382.0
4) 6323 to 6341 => 6327.0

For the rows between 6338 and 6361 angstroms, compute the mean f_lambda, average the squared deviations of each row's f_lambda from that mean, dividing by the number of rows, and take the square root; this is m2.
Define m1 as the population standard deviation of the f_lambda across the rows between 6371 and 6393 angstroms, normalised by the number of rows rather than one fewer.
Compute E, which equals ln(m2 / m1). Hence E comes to -0.5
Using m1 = 1.97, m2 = 1.2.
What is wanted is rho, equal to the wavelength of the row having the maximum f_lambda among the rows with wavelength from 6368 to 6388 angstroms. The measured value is 6382.0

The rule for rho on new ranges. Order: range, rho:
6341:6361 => 6347.0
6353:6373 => 6372.0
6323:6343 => 6327.0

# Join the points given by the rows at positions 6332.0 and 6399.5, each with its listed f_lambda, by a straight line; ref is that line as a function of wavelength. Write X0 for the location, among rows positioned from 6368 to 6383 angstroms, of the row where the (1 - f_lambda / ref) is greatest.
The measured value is 6369.5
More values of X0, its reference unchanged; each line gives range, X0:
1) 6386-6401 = 6397.0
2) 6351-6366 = 6364.5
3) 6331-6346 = 6342.0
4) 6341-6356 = 6342.0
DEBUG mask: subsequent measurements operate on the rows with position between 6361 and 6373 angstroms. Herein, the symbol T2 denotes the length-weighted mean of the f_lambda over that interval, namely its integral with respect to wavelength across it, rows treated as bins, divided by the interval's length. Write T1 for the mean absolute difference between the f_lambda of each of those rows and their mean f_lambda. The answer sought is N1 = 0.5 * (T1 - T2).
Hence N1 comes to -59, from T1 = 2.2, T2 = 120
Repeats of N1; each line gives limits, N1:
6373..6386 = -63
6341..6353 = -61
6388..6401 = -60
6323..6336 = -63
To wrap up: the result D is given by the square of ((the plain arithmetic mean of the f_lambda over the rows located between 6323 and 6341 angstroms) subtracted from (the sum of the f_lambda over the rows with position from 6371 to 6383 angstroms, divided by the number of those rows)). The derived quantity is 0.0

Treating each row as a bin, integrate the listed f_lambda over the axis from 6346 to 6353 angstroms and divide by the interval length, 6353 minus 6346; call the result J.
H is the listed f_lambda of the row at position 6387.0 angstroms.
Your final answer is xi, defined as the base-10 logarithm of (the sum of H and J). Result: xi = 2.397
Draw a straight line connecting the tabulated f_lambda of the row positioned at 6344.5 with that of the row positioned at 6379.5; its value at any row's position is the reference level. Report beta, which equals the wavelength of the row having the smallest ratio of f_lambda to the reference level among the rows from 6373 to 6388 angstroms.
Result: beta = 6387.0 angstroms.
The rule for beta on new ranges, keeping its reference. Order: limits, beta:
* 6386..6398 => 6397.0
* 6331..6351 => 6349.5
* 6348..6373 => 6367.0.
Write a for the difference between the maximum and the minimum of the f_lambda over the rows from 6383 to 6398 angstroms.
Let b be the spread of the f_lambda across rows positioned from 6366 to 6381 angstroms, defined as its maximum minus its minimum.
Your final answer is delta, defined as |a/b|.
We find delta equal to 0.8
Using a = 9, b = 11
